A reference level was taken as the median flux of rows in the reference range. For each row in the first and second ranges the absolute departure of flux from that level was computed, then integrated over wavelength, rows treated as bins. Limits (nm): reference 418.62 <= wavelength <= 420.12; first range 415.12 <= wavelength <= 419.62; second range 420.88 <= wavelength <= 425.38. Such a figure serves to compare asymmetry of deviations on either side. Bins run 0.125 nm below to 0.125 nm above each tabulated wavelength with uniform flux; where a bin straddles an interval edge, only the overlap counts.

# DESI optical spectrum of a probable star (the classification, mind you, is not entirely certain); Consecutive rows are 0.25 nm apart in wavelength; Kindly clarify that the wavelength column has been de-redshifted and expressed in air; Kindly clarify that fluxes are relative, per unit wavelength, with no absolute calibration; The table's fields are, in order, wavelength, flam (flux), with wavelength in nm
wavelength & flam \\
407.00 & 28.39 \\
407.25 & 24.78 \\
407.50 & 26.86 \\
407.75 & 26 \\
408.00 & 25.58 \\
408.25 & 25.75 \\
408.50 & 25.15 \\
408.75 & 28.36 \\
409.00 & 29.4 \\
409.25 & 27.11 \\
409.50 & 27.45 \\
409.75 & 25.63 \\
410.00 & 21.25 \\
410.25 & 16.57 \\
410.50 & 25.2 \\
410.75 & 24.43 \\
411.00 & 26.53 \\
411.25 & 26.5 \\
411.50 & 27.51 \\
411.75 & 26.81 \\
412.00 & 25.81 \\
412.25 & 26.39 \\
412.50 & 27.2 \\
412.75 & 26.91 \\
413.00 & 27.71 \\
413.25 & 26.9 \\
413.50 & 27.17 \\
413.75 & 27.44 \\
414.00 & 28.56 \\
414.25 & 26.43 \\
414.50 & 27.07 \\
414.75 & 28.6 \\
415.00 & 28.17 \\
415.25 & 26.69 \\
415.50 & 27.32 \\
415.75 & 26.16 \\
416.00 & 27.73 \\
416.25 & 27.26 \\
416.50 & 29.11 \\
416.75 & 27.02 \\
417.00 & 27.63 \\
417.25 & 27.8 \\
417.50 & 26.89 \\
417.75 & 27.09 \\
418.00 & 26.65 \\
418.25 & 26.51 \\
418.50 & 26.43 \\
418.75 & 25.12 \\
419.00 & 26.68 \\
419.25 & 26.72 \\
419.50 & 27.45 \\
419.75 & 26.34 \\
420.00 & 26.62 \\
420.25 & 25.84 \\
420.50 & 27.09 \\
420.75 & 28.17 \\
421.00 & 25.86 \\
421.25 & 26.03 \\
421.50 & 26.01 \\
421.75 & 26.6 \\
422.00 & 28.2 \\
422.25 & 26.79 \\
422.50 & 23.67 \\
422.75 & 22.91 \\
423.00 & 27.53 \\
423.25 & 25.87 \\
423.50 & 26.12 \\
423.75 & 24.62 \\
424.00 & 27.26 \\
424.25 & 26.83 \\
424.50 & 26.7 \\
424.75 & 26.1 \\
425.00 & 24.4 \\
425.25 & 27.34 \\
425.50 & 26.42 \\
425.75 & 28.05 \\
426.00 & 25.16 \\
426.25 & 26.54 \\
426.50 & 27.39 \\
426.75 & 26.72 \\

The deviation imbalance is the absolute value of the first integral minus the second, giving 1.9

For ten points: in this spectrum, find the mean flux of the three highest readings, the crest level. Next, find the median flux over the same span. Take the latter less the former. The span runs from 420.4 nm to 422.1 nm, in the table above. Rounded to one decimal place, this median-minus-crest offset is -1.2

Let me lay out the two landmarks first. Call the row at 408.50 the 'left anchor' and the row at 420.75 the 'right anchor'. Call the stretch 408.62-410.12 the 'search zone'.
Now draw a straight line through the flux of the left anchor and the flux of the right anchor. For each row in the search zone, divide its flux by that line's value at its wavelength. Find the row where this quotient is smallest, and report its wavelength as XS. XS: 410.00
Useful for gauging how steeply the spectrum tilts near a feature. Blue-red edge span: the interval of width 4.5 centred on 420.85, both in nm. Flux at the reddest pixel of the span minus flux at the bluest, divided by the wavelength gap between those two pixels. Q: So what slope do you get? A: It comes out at 0.6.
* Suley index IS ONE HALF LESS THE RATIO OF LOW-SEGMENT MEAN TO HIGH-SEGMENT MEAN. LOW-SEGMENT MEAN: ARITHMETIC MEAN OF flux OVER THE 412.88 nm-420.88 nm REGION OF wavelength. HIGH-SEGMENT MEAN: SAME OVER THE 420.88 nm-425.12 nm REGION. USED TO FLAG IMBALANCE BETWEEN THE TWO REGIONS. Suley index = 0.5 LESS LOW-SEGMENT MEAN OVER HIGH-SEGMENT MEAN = -0.54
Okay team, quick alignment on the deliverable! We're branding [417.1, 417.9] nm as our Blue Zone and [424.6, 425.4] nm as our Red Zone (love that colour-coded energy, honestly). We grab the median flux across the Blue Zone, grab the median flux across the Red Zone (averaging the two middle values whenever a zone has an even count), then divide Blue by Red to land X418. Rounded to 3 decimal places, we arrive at 1.038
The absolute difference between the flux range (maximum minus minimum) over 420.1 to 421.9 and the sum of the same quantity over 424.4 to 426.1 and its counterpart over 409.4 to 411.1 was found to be 12.2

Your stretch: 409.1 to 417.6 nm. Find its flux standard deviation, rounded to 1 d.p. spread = 2.2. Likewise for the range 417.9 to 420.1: 0.6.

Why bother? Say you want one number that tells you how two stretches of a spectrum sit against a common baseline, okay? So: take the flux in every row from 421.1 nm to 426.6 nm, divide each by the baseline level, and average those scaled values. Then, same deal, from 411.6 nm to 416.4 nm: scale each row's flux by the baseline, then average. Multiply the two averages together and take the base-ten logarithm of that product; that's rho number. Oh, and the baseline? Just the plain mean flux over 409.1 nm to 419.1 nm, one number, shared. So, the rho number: 0.005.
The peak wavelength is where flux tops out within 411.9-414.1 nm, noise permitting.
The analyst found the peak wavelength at 414.00 nm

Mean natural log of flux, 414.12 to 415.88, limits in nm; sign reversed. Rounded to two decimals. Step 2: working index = -3.30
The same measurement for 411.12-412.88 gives -3.29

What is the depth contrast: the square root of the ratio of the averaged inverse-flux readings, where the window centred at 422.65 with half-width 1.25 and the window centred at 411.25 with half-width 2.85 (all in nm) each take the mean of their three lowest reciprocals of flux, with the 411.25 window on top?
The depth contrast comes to 0.98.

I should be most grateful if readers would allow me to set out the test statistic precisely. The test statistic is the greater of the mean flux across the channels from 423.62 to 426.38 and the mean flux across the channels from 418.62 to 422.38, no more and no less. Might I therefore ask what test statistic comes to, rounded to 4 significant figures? 26.63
